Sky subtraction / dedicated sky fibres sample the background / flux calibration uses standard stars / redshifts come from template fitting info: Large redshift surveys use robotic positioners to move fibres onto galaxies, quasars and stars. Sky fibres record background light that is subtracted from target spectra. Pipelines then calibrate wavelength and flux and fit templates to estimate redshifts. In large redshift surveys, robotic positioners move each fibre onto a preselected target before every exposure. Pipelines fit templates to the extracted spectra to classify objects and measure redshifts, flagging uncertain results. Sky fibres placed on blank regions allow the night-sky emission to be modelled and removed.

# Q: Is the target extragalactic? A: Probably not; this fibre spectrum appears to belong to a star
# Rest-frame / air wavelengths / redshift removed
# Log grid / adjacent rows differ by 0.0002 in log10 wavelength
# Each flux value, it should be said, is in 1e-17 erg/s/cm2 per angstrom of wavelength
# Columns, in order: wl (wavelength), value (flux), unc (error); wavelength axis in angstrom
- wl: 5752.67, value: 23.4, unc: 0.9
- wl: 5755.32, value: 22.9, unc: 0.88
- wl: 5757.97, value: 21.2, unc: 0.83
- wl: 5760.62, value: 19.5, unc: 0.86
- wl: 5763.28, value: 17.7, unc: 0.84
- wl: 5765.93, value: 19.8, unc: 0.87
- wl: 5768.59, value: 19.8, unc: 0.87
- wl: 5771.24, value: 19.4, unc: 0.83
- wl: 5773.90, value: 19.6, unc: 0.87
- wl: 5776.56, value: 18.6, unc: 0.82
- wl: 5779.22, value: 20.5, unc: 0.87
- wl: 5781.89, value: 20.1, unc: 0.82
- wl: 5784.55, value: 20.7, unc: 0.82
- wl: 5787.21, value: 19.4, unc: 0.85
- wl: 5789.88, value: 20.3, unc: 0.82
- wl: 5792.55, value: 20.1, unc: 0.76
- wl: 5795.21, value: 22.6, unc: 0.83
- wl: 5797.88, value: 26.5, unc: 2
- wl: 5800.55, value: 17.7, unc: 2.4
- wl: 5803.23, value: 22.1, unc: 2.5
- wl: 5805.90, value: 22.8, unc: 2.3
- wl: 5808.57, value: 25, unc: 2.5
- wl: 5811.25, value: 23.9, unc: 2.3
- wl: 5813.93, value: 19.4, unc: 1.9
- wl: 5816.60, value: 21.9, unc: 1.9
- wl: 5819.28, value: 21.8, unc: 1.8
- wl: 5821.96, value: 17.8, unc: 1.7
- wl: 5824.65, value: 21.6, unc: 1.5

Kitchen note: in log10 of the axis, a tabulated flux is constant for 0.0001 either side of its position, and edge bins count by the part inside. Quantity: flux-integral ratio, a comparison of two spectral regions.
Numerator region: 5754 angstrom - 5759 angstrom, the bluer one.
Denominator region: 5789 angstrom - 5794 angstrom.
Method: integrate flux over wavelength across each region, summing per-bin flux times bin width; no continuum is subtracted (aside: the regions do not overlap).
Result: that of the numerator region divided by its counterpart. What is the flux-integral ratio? 1.09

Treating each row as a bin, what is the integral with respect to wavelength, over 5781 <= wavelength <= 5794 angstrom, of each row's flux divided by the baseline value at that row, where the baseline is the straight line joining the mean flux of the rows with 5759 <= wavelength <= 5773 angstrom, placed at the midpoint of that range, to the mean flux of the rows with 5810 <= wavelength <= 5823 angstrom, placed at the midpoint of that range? 13 angstrom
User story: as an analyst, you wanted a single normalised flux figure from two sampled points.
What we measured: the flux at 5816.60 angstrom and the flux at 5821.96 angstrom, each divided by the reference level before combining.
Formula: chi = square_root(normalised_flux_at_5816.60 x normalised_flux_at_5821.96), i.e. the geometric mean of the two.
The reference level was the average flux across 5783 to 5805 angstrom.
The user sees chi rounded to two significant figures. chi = 0.93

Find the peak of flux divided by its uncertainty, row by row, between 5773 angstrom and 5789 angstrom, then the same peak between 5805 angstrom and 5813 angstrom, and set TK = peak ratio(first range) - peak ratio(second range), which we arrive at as 14.9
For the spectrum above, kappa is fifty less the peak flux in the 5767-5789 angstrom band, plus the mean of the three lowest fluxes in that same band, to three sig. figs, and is 48.4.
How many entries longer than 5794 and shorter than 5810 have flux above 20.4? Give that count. 5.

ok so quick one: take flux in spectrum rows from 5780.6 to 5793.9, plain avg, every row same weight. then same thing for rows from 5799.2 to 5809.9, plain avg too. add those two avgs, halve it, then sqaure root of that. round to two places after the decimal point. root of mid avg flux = 4.58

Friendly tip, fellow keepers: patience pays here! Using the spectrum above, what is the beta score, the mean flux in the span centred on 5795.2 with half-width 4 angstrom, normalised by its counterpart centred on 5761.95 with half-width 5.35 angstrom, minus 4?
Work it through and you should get -2.82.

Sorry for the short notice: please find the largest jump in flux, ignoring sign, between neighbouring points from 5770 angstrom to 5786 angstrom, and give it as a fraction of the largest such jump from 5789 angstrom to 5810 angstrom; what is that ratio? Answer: 0.22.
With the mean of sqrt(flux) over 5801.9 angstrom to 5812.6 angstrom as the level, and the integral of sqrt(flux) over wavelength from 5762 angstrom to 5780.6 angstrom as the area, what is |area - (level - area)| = 159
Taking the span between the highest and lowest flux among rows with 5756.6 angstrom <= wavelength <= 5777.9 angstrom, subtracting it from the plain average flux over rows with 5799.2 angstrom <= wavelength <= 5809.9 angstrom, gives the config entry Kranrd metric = 18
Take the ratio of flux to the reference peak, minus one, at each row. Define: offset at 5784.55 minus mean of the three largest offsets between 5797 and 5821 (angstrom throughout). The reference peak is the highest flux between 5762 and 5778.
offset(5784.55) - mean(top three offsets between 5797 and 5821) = -0.22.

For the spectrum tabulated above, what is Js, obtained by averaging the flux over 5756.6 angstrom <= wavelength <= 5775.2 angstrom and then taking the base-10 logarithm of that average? 1.292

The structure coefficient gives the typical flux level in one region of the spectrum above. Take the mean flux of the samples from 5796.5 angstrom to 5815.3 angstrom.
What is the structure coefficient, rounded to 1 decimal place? 22.5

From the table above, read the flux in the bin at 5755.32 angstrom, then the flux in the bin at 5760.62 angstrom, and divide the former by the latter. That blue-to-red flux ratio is 1.17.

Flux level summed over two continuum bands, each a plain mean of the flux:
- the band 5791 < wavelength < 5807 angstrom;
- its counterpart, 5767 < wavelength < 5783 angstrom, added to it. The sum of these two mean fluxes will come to 41.6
